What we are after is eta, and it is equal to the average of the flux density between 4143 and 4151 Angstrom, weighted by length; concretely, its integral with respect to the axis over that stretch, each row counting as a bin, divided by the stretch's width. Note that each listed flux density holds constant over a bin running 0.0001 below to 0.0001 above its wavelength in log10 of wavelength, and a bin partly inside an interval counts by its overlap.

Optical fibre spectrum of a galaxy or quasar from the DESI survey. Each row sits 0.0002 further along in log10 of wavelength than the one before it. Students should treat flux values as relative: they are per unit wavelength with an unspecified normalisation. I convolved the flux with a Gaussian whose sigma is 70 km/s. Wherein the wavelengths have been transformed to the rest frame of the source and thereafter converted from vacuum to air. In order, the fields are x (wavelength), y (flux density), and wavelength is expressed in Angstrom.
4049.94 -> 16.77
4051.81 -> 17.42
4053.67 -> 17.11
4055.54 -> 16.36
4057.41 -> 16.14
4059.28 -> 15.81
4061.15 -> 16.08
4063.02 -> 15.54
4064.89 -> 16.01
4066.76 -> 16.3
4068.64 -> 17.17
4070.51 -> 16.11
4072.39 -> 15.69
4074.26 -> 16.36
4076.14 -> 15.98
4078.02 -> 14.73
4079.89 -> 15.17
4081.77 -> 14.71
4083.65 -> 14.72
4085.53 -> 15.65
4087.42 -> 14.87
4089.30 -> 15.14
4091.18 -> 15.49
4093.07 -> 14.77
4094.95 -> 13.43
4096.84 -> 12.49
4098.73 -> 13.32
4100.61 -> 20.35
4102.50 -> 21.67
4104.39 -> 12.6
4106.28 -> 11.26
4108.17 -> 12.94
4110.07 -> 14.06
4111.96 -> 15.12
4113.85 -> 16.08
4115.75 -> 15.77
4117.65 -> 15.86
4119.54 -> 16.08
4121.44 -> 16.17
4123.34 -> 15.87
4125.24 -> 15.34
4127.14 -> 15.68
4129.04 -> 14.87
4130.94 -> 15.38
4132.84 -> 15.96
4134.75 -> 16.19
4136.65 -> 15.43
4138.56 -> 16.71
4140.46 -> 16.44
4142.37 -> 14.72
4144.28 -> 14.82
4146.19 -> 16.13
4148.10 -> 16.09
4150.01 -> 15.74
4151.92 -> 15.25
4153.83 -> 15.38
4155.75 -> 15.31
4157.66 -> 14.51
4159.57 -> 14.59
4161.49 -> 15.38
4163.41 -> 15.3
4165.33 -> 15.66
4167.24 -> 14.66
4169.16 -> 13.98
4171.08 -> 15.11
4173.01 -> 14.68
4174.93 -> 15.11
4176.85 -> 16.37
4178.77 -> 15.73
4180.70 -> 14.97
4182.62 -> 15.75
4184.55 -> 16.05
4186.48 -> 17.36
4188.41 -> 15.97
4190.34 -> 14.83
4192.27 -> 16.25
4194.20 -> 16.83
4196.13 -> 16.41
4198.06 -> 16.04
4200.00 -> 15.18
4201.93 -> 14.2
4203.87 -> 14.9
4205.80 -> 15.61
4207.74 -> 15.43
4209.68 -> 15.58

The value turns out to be 15.7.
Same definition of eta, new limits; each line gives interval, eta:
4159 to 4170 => 14.9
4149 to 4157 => 15.4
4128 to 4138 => 15.6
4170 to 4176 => 15.0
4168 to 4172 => 14.5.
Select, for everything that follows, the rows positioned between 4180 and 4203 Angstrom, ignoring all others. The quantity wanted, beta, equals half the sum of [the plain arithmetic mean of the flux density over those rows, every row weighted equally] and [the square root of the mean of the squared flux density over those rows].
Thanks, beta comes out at 15.8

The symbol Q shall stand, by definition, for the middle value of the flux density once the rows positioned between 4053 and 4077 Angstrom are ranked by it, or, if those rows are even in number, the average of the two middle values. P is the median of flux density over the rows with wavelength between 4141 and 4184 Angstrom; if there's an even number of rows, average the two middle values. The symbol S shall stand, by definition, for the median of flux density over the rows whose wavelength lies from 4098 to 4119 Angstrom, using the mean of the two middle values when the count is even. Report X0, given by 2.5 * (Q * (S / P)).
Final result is 40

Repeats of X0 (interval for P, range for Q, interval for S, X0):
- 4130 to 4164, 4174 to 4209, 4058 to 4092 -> 40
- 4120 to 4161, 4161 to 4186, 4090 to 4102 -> 35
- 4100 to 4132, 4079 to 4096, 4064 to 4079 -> 38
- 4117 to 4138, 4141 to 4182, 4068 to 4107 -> 36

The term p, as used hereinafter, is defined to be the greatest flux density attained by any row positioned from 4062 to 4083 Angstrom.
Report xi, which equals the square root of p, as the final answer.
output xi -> 4.14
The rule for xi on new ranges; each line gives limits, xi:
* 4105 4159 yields 4.09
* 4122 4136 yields 4.02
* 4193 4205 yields 4.10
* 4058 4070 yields 4.14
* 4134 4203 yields 4.17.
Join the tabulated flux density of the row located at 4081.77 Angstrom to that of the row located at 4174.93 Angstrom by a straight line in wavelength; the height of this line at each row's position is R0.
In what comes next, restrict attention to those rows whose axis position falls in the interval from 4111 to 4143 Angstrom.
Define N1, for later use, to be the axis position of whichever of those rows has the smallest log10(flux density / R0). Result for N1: 4142.37 Angstrom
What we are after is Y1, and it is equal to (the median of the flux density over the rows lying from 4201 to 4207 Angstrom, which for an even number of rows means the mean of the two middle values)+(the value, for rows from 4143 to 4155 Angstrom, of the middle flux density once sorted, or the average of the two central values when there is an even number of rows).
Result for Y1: 30.5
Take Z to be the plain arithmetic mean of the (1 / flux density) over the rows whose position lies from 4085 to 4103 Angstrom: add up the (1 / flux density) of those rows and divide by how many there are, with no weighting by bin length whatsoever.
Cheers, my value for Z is 0.0654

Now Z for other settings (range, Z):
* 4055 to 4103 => 0.0642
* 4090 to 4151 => 0.0659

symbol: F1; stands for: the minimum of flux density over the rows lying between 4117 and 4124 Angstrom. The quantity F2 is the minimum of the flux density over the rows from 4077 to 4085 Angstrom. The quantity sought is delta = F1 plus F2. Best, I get 30.6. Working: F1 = 15.86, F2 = 14.71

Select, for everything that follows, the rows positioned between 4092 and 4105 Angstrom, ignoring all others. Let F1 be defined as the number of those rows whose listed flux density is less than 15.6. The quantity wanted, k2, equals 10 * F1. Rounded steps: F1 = 5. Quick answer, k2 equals 50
